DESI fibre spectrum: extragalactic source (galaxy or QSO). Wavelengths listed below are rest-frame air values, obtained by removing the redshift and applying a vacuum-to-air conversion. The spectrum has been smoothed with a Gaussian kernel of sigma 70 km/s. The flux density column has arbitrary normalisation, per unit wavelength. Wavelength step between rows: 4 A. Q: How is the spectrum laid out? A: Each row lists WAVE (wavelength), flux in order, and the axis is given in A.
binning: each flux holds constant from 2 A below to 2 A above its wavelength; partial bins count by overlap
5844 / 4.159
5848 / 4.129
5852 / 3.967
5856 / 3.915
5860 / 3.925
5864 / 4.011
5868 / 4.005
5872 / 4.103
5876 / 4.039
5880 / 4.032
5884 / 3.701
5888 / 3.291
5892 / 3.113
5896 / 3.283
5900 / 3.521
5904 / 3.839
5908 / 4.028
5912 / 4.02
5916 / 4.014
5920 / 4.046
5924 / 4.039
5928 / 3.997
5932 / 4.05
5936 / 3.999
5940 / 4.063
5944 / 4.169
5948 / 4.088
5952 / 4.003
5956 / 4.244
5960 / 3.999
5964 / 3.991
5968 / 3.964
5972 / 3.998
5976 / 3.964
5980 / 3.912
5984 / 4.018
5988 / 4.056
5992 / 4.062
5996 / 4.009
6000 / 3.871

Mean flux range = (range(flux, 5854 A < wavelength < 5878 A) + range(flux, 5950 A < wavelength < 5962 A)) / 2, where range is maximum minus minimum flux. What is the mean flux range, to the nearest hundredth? 0.22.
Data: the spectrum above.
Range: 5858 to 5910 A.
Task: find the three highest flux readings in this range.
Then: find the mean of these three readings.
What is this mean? 4.06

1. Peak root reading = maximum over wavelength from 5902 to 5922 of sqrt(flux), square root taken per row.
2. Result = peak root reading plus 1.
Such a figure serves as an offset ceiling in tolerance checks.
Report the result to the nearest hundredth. 3.01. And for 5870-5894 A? 3.03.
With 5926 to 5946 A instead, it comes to 3.04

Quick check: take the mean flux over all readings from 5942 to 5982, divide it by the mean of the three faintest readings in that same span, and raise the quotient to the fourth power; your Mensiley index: 1.1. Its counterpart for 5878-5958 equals 2.1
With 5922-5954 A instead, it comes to 1.1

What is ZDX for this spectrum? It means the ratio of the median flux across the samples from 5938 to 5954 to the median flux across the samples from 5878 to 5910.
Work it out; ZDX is 1.13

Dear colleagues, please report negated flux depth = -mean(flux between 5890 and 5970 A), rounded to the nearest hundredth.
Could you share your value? -3.92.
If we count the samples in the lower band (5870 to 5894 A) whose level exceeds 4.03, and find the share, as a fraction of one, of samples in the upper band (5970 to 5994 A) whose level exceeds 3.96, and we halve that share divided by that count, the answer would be 0.139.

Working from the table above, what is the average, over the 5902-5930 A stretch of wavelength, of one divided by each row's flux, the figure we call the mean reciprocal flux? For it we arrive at 0.250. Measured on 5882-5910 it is 0.285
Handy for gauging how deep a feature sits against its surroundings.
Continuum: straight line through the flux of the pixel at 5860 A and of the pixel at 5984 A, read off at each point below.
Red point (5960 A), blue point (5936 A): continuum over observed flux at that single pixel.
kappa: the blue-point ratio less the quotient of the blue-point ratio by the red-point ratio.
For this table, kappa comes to 0.000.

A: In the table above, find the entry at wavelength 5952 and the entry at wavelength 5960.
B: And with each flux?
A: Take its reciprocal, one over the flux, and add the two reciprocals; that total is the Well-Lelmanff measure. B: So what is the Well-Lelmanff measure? 0.500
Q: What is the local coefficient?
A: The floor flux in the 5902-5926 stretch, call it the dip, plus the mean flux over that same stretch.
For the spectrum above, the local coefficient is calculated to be 7.84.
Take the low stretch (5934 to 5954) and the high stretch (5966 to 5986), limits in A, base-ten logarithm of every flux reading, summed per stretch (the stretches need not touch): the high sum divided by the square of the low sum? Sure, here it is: 0.323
